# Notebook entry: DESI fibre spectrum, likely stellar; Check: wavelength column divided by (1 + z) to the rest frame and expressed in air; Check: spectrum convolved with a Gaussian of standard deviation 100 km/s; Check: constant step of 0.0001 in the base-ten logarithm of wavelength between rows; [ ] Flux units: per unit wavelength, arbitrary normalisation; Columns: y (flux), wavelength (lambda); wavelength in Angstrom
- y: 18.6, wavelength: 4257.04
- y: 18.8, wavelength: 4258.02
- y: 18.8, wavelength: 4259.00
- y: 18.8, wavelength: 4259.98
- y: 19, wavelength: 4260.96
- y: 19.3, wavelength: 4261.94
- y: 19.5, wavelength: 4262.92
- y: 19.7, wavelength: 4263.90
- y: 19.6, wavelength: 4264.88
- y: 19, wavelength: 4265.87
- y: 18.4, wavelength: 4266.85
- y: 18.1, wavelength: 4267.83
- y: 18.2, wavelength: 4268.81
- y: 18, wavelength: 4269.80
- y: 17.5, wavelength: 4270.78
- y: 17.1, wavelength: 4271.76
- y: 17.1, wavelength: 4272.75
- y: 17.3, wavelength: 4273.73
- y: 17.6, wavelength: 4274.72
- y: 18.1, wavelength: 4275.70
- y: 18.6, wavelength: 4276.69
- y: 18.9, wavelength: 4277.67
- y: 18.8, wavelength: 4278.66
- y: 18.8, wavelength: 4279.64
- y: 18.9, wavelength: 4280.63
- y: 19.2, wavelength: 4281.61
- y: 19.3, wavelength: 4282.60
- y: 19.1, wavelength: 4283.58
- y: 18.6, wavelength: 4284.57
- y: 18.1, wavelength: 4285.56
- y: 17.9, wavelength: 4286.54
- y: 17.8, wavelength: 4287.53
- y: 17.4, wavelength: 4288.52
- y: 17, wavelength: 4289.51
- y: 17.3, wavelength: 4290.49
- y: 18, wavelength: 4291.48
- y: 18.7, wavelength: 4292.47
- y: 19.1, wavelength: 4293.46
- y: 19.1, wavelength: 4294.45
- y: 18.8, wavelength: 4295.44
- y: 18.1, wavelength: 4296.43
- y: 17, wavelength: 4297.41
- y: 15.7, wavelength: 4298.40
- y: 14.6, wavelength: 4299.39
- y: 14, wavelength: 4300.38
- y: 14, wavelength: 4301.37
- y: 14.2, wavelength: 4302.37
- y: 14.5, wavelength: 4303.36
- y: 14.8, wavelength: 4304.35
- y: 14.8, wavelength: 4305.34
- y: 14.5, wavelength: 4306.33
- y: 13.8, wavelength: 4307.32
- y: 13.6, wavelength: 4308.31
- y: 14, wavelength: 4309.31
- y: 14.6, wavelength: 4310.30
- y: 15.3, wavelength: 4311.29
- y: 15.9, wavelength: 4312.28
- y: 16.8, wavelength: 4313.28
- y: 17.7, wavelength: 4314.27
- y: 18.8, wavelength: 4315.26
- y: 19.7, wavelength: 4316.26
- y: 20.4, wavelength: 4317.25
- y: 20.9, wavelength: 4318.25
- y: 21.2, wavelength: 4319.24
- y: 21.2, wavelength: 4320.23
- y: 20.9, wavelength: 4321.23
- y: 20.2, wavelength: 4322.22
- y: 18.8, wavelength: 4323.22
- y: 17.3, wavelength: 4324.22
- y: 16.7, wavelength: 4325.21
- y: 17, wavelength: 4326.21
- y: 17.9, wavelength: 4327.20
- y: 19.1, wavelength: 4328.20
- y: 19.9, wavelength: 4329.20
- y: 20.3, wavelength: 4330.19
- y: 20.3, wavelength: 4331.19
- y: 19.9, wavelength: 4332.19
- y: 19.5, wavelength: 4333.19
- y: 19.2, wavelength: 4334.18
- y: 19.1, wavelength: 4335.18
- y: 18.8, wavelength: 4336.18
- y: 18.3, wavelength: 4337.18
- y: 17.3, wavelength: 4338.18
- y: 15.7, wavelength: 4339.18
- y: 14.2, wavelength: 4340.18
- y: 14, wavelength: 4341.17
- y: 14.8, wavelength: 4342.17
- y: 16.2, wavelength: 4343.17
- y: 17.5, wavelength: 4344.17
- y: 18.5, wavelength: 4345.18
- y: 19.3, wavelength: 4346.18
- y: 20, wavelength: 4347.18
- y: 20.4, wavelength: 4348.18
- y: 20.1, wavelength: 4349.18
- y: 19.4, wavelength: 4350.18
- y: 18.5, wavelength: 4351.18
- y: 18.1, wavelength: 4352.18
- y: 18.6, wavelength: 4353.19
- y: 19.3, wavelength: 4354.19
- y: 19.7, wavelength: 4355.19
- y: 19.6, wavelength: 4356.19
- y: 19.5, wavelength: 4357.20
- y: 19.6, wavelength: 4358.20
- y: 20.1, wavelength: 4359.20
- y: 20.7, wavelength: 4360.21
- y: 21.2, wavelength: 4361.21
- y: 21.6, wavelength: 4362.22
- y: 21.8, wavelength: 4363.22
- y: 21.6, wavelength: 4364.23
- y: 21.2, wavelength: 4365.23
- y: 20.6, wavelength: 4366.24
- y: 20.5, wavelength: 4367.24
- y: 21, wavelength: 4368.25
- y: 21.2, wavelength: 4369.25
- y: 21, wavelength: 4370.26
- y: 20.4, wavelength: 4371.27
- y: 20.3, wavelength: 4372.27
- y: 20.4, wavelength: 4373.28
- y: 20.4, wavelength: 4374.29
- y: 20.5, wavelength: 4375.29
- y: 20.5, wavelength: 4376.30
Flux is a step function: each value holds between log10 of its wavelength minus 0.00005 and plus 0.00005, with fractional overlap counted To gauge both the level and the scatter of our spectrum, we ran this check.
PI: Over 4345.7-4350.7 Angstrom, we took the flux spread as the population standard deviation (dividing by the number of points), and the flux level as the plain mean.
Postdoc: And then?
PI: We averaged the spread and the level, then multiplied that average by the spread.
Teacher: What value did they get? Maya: 4.3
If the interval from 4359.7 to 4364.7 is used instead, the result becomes 4.3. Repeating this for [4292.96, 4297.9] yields 7.7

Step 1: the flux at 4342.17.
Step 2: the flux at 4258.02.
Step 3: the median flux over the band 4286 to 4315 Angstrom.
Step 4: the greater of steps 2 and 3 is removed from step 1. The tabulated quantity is -4.0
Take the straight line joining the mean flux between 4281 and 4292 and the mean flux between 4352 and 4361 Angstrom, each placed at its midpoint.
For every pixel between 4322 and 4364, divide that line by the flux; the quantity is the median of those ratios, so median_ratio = 1.00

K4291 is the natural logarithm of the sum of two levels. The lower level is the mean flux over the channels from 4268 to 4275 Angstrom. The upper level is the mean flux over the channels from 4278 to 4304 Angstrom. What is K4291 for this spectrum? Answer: 3.56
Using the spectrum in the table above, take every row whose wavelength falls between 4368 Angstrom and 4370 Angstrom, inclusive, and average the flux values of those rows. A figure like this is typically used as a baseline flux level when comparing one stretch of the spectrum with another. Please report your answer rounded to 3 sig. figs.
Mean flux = 21.1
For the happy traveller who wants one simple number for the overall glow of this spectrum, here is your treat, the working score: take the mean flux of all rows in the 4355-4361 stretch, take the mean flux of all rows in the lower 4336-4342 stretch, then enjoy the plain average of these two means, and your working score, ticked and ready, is 18.1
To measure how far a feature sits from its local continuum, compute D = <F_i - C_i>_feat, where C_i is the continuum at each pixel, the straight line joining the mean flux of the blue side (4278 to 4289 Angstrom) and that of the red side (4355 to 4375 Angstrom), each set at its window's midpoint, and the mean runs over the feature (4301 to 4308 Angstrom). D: -4.7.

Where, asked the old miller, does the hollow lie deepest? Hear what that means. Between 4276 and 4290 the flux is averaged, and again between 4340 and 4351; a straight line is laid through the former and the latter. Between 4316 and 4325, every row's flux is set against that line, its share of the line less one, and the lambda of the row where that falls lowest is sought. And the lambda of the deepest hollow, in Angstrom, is 4324.22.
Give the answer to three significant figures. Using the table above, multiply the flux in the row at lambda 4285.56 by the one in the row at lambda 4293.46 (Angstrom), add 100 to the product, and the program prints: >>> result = 446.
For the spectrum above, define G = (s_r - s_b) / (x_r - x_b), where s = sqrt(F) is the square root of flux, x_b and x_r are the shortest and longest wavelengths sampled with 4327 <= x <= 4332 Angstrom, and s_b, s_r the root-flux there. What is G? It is 0.07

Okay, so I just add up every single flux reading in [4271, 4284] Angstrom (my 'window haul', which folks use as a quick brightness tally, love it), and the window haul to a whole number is 239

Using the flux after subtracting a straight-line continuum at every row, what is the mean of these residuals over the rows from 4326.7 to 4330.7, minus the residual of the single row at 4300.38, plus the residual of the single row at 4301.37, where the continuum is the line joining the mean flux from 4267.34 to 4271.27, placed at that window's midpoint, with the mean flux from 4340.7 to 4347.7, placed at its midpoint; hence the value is 2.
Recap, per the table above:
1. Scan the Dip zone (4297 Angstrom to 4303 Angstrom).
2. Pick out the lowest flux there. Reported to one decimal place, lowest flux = 14.0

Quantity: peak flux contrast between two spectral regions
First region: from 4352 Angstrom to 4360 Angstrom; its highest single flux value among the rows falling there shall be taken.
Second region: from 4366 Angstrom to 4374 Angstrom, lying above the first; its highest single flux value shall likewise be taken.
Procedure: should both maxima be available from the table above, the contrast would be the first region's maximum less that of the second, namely -1.1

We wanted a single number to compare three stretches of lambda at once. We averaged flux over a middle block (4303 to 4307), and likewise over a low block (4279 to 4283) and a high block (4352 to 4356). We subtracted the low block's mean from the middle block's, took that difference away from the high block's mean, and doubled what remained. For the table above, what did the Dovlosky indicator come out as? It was 47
